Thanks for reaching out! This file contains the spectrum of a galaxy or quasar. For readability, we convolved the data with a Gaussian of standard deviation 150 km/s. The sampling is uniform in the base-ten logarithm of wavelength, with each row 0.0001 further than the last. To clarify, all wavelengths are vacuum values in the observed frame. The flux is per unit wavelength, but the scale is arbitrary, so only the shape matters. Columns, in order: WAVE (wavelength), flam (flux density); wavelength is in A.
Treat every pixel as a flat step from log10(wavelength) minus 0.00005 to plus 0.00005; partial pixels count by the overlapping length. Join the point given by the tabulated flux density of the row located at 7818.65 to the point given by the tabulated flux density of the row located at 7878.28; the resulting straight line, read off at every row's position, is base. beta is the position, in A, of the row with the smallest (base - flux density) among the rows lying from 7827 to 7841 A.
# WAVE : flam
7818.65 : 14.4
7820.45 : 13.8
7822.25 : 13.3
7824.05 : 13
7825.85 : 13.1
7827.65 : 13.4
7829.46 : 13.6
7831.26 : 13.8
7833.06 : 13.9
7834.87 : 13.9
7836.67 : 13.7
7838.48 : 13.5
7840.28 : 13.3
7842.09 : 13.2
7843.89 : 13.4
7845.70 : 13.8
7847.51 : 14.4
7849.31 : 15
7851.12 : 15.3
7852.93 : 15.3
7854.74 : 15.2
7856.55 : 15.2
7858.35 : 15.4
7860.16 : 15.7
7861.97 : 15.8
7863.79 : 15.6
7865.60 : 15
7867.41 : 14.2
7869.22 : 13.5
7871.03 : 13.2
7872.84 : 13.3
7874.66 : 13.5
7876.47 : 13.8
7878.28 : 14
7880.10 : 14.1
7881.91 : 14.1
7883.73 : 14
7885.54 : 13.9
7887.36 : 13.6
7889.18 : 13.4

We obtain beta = 7834.87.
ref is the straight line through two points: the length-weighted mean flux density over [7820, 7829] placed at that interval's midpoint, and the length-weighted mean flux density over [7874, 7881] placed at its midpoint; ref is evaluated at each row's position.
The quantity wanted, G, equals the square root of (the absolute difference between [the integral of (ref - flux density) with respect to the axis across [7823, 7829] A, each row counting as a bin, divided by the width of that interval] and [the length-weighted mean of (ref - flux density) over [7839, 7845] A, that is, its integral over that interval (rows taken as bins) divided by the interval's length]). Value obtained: 0.2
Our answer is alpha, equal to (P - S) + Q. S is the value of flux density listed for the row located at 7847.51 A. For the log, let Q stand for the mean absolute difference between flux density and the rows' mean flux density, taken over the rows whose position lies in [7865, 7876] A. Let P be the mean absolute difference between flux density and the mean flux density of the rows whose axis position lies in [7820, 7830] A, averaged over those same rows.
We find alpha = -13.6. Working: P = 0.233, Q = 0.54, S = 14.4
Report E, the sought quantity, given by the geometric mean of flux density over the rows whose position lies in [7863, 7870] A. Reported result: 14.6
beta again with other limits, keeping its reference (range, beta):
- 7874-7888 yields 7881.91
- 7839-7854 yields 7852.93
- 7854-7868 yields 7861.97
